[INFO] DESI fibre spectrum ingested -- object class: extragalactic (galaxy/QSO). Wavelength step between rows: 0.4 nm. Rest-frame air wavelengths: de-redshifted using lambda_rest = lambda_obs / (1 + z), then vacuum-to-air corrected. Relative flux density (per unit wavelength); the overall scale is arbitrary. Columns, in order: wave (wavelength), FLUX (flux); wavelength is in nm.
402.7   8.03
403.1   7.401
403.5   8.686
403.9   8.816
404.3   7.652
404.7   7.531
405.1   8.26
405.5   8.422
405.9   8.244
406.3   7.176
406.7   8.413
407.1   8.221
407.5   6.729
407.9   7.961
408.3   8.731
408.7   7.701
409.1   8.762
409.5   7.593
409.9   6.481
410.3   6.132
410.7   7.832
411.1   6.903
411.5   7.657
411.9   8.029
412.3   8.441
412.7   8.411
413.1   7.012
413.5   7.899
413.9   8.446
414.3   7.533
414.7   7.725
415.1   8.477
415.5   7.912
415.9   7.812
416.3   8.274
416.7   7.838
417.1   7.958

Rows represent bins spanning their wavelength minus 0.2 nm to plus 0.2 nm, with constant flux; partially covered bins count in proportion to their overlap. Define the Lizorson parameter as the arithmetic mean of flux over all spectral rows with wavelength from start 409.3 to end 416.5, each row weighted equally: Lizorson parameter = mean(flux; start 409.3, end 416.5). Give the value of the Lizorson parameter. 7.70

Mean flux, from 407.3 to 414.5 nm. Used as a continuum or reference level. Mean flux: 7.68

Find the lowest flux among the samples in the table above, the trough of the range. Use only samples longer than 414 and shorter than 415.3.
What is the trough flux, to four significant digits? 7.533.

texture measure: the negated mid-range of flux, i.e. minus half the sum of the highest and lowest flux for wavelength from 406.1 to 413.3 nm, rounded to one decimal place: -7.4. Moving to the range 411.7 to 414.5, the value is -7.7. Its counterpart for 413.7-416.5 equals -8.0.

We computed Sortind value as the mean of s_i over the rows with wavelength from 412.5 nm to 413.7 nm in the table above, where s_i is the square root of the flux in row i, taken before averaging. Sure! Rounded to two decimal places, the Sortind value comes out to 2.79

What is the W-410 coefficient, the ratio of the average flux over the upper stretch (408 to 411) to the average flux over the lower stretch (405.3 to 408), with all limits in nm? 0.96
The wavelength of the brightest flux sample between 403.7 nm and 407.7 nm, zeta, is 403.9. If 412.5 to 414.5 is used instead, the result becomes 413.9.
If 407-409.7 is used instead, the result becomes 409.1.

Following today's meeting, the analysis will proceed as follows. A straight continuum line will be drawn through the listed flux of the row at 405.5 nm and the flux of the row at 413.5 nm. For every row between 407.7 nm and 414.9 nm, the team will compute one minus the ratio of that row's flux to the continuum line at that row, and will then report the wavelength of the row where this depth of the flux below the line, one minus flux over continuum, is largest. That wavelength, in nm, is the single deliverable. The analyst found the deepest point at 410.3 nm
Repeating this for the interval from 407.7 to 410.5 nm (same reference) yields 410.3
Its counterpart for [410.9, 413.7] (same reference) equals 411.1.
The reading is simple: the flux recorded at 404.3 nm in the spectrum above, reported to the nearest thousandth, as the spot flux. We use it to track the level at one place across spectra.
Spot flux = 7.652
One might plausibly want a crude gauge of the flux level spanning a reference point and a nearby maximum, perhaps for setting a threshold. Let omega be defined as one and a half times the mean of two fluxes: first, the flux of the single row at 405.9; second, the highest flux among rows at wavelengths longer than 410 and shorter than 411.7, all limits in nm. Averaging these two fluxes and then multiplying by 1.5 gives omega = 12.1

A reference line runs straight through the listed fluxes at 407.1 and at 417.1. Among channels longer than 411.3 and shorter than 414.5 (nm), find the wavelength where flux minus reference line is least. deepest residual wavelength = 413.1 nm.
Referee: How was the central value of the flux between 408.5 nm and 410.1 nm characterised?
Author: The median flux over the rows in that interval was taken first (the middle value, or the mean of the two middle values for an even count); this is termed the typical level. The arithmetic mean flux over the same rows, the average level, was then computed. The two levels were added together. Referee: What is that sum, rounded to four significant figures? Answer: 15.28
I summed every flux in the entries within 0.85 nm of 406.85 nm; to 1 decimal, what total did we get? 30.5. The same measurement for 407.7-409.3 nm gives 33.2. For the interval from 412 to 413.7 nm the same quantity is 31.8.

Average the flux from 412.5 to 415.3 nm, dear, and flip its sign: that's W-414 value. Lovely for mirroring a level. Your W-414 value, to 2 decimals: -7.93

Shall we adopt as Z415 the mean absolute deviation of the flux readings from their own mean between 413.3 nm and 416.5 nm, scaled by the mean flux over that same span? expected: 0.036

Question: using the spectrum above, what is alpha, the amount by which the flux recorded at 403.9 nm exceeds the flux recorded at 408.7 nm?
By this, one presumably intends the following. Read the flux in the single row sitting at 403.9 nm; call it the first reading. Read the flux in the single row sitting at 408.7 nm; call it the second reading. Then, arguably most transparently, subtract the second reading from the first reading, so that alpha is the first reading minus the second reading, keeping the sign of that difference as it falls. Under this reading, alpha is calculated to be 1.1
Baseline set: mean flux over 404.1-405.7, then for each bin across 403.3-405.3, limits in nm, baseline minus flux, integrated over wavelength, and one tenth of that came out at -0.04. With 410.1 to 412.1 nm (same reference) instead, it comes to 0.13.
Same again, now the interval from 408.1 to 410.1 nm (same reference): 0.02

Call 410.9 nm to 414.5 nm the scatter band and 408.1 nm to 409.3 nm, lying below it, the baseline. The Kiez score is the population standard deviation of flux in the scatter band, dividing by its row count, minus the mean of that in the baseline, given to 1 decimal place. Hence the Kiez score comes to -7.8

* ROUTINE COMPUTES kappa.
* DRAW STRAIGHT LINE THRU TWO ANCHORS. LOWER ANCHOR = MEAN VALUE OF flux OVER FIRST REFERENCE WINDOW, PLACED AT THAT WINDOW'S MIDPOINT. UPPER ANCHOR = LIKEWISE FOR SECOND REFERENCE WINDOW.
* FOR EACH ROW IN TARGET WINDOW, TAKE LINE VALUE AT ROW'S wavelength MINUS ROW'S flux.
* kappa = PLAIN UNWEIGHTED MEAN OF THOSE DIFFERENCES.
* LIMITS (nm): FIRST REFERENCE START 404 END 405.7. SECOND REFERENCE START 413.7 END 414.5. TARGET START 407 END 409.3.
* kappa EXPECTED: 0.0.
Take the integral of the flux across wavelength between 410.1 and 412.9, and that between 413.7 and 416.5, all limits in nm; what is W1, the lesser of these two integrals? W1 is 21.4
